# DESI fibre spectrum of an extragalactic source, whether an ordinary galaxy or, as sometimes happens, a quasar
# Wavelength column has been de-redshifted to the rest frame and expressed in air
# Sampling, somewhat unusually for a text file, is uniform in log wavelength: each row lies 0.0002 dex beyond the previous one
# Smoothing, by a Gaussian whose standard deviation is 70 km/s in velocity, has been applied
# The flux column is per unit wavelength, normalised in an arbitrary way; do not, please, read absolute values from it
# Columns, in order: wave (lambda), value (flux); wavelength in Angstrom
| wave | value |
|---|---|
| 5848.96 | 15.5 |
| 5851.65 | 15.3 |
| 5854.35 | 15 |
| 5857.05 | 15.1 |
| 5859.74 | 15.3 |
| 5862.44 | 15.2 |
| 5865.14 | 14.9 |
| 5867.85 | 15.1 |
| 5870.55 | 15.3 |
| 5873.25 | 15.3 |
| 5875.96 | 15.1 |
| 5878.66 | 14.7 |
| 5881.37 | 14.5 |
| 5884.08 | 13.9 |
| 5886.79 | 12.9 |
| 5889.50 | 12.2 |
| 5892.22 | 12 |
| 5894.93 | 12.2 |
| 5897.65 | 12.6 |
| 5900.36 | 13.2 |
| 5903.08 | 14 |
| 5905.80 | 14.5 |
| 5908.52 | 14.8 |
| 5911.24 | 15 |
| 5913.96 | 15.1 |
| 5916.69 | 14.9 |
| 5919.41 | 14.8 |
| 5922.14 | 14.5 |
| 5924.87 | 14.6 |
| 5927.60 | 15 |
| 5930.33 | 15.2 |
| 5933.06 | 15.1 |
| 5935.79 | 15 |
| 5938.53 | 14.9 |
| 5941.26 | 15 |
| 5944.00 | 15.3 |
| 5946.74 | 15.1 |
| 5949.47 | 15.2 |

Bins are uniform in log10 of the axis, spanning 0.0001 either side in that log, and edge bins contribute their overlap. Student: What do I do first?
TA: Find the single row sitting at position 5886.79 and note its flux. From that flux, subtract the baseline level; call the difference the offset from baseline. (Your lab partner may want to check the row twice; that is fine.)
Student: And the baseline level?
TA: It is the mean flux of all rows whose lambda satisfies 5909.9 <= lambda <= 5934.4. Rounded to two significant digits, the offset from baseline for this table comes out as -2.0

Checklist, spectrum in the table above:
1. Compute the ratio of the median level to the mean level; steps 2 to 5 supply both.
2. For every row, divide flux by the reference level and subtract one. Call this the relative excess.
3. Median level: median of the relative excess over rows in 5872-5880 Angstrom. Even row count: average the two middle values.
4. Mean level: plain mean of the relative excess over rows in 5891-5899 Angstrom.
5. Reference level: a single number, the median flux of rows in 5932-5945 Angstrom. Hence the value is 0.0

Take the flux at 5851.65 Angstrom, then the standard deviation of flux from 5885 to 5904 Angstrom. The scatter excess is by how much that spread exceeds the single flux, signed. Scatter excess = -14.6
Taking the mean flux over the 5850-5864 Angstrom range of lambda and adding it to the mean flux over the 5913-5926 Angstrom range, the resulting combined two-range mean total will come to 30.0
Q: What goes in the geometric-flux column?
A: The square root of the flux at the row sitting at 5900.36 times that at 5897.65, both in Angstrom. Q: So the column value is 12.9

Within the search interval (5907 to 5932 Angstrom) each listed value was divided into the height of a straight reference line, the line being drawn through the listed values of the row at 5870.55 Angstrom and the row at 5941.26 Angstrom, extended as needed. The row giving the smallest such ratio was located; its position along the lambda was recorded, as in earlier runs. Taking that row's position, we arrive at 5930.33 Angstrom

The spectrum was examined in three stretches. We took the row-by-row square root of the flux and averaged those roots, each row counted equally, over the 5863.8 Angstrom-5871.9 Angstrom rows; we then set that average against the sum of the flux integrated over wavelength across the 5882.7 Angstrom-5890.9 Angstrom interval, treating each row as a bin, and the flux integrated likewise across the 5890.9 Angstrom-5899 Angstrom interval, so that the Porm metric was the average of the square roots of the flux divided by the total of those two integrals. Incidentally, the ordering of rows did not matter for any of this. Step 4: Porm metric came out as 0.0189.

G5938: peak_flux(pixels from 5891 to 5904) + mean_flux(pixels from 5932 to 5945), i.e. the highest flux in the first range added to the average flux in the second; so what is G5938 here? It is 29.1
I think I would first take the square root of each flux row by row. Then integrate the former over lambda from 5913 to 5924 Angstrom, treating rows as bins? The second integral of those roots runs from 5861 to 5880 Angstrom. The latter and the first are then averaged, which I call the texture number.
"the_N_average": 58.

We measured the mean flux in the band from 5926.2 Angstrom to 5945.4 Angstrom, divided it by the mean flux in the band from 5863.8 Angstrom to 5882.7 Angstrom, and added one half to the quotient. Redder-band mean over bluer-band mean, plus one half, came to 1.51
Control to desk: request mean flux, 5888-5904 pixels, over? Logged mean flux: 12.7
